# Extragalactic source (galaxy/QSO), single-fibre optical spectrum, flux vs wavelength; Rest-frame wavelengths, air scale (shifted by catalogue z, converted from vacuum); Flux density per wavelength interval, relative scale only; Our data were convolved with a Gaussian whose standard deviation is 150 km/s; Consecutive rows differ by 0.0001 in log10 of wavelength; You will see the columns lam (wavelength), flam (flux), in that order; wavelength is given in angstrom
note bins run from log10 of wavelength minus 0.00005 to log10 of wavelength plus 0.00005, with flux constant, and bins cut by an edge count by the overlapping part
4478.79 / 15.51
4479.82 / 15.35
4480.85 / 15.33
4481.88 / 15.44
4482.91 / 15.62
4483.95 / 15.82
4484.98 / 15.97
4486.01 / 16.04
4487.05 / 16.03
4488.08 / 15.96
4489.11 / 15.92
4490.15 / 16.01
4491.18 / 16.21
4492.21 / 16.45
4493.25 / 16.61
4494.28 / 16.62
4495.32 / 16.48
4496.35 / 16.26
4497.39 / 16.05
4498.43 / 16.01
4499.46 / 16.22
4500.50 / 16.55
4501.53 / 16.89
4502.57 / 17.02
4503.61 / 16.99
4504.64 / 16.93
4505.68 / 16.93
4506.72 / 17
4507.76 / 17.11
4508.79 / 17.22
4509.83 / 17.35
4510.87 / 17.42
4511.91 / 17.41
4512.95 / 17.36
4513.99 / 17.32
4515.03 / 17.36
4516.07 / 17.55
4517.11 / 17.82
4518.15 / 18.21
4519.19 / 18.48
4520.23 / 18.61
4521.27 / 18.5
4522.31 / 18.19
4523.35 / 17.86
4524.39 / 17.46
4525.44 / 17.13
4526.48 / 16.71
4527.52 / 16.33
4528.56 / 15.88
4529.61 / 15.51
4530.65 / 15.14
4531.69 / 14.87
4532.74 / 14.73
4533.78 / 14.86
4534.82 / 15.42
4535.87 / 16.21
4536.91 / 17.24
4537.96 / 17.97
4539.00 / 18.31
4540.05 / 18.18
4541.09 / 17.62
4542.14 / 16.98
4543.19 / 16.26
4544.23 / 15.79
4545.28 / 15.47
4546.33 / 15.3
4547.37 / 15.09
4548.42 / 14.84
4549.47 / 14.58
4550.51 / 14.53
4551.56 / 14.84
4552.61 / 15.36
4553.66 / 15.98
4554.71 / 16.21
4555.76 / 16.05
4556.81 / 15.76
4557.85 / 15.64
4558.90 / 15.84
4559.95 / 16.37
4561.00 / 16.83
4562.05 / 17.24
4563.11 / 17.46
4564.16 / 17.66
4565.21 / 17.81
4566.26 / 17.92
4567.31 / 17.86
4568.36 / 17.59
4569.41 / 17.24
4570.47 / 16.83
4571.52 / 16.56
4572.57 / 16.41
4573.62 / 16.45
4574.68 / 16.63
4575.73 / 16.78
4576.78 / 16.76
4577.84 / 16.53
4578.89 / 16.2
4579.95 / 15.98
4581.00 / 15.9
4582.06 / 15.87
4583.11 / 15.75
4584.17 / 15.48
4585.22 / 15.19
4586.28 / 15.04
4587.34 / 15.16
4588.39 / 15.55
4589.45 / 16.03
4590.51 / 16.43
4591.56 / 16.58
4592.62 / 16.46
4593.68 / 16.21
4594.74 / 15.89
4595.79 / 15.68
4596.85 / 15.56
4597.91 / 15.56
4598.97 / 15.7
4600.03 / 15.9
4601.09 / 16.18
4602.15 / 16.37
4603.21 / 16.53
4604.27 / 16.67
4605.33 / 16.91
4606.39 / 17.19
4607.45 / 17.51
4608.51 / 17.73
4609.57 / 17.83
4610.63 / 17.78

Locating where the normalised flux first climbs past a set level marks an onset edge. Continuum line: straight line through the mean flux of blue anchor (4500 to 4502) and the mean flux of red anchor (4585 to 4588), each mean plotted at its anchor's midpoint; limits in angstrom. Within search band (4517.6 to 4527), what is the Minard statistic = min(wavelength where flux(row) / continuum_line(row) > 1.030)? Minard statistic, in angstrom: 4518.15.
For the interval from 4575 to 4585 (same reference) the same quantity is 4575.73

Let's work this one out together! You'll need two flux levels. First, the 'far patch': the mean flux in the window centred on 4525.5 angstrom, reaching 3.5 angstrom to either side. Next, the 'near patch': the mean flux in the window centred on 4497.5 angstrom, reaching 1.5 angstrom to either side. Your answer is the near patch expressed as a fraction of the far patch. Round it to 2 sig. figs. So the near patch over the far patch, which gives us 0.94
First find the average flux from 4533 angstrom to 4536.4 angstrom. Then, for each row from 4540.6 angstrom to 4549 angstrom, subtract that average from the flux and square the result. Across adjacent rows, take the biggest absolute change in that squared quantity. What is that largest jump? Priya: 2.3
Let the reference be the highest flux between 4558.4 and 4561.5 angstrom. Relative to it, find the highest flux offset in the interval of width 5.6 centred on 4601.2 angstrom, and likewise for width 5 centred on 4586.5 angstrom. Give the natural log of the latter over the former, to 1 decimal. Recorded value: 1.5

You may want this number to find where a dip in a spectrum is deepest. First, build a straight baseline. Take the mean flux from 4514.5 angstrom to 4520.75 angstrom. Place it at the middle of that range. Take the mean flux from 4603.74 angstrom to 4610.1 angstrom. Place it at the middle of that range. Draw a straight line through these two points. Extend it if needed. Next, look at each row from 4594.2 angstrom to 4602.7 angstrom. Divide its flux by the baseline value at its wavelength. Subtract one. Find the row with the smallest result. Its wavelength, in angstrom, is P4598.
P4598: 4596.85 angstrom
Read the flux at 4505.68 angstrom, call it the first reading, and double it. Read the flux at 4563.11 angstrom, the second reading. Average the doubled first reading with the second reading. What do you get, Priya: 25.7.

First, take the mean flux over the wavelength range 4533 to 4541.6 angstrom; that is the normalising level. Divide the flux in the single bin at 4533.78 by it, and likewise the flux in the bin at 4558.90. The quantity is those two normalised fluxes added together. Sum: 1.81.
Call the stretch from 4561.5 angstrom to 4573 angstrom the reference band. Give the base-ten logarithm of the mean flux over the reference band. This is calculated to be 1.24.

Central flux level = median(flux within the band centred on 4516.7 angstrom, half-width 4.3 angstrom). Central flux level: 17.7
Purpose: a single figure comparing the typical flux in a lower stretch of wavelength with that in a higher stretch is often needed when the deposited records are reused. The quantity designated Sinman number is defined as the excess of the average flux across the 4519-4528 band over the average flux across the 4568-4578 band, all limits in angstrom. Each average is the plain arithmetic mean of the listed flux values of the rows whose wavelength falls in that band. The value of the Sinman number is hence 0.9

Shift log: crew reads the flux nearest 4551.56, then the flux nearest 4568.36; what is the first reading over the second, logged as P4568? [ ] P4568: 0.84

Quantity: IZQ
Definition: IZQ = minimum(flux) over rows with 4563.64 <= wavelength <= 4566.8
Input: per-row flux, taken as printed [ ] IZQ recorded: 17.66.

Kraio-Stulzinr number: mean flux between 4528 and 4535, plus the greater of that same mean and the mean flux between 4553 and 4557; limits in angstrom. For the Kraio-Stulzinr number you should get 31.2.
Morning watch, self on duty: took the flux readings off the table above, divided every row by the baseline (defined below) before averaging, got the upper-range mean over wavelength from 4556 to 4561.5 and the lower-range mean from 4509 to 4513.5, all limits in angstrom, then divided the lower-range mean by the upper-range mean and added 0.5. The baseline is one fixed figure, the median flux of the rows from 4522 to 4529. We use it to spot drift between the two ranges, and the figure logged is 1.58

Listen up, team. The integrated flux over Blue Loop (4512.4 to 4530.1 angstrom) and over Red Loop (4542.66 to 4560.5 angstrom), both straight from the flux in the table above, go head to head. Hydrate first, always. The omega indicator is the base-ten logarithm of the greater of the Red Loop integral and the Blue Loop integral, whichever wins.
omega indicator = 2.489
